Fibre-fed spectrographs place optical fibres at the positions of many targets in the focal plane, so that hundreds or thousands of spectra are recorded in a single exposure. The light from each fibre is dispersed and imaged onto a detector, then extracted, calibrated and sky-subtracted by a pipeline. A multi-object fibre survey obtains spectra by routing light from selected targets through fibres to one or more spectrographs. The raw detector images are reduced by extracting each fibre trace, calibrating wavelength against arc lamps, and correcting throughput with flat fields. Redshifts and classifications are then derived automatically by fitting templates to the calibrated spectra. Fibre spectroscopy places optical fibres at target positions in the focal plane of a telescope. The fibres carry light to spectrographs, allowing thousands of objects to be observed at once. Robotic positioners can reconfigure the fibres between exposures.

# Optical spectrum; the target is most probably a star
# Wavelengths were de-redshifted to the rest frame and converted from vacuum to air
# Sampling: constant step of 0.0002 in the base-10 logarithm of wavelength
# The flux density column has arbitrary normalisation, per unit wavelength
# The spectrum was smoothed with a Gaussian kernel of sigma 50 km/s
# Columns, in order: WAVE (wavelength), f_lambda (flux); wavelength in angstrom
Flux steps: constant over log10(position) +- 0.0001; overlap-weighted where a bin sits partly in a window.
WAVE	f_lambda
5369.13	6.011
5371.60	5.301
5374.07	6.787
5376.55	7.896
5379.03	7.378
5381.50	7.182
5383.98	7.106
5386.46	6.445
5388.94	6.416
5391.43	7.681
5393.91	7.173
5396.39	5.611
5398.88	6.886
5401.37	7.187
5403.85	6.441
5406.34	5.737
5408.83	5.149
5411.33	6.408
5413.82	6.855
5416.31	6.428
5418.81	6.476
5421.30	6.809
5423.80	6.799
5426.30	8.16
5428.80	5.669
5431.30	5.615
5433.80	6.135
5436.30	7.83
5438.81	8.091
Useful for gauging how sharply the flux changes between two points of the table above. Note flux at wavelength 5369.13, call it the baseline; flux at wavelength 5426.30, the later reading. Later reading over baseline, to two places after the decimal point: 1.36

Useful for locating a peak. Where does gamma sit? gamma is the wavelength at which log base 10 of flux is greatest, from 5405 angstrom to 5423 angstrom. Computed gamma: 5413.82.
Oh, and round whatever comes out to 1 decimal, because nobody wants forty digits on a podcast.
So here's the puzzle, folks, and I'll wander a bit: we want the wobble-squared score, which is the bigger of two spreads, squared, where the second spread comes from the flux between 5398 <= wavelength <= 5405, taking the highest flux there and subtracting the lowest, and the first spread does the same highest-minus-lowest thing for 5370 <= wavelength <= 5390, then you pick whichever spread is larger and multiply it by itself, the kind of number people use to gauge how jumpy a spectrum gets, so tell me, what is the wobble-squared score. 6.7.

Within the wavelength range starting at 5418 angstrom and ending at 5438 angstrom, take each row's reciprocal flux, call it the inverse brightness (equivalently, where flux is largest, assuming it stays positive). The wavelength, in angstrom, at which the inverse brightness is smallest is 5426.30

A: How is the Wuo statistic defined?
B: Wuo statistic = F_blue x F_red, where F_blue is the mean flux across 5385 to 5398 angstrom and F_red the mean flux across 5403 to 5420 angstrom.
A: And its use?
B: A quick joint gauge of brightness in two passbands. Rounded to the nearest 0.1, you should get 41.4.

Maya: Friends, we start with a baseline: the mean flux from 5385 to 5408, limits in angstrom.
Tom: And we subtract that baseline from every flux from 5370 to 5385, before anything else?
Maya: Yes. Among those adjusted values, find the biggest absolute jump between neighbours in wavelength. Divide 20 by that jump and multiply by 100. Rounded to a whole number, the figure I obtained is 1346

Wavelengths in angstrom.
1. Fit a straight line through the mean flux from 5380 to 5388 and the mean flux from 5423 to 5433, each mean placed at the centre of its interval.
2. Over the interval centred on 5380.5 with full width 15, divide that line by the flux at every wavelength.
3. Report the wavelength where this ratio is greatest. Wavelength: 5386.46 angstrom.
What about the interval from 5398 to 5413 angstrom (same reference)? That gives 5408.83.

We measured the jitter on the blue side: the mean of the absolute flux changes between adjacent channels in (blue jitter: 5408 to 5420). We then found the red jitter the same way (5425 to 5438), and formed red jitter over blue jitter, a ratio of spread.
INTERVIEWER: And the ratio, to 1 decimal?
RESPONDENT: 2.2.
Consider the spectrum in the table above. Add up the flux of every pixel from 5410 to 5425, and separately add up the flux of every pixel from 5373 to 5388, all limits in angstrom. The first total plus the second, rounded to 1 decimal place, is 82.6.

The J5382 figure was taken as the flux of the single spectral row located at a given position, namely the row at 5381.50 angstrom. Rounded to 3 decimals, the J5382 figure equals 7.182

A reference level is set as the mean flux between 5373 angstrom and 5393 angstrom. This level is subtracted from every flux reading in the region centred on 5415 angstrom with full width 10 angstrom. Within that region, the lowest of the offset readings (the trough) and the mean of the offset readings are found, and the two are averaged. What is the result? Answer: -0.64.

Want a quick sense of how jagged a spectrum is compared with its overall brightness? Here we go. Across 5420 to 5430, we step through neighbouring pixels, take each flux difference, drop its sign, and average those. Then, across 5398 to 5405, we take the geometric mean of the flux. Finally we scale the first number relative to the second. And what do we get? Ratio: 0.19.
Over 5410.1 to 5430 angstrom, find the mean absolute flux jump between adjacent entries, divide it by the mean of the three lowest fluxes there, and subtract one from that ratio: -0.88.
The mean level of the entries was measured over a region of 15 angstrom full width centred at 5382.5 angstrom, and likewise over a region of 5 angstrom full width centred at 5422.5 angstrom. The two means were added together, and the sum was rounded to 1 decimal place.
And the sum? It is 13.9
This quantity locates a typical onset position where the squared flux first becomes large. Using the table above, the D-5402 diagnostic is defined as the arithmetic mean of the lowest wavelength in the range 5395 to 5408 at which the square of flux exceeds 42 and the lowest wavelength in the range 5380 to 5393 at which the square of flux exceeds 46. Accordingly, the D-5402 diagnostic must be 5390.2 angstrom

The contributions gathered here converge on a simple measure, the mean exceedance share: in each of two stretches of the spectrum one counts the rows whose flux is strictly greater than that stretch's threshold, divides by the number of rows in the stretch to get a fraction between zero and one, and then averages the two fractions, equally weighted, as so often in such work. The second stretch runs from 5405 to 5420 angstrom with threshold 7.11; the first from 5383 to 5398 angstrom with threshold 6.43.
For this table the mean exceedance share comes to 0.33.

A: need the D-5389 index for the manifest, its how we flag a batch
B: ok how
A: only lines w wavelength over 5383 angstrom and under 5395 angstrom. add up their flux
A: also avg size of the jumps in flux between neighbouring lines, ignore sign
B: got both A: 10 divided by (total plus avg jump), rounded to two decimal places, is 0.28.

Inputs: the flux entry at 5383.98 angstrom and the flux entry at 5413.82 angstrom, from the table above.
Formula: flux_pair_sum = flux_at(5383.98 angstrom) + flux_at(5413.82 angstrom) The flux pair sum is 14.0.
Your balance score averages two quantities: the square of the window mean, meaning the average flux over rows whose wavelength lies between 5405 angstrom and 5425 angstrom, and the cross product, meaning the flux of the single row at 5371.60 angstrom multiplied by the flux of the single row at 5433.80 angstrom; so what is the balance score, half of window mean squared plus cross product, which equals 36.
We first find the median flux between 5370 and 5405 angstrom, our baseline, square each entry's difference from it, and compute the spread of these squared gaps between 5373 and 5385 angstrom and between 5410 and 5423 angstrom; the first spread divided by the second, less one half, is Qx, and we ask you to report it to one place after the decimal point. 1.6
